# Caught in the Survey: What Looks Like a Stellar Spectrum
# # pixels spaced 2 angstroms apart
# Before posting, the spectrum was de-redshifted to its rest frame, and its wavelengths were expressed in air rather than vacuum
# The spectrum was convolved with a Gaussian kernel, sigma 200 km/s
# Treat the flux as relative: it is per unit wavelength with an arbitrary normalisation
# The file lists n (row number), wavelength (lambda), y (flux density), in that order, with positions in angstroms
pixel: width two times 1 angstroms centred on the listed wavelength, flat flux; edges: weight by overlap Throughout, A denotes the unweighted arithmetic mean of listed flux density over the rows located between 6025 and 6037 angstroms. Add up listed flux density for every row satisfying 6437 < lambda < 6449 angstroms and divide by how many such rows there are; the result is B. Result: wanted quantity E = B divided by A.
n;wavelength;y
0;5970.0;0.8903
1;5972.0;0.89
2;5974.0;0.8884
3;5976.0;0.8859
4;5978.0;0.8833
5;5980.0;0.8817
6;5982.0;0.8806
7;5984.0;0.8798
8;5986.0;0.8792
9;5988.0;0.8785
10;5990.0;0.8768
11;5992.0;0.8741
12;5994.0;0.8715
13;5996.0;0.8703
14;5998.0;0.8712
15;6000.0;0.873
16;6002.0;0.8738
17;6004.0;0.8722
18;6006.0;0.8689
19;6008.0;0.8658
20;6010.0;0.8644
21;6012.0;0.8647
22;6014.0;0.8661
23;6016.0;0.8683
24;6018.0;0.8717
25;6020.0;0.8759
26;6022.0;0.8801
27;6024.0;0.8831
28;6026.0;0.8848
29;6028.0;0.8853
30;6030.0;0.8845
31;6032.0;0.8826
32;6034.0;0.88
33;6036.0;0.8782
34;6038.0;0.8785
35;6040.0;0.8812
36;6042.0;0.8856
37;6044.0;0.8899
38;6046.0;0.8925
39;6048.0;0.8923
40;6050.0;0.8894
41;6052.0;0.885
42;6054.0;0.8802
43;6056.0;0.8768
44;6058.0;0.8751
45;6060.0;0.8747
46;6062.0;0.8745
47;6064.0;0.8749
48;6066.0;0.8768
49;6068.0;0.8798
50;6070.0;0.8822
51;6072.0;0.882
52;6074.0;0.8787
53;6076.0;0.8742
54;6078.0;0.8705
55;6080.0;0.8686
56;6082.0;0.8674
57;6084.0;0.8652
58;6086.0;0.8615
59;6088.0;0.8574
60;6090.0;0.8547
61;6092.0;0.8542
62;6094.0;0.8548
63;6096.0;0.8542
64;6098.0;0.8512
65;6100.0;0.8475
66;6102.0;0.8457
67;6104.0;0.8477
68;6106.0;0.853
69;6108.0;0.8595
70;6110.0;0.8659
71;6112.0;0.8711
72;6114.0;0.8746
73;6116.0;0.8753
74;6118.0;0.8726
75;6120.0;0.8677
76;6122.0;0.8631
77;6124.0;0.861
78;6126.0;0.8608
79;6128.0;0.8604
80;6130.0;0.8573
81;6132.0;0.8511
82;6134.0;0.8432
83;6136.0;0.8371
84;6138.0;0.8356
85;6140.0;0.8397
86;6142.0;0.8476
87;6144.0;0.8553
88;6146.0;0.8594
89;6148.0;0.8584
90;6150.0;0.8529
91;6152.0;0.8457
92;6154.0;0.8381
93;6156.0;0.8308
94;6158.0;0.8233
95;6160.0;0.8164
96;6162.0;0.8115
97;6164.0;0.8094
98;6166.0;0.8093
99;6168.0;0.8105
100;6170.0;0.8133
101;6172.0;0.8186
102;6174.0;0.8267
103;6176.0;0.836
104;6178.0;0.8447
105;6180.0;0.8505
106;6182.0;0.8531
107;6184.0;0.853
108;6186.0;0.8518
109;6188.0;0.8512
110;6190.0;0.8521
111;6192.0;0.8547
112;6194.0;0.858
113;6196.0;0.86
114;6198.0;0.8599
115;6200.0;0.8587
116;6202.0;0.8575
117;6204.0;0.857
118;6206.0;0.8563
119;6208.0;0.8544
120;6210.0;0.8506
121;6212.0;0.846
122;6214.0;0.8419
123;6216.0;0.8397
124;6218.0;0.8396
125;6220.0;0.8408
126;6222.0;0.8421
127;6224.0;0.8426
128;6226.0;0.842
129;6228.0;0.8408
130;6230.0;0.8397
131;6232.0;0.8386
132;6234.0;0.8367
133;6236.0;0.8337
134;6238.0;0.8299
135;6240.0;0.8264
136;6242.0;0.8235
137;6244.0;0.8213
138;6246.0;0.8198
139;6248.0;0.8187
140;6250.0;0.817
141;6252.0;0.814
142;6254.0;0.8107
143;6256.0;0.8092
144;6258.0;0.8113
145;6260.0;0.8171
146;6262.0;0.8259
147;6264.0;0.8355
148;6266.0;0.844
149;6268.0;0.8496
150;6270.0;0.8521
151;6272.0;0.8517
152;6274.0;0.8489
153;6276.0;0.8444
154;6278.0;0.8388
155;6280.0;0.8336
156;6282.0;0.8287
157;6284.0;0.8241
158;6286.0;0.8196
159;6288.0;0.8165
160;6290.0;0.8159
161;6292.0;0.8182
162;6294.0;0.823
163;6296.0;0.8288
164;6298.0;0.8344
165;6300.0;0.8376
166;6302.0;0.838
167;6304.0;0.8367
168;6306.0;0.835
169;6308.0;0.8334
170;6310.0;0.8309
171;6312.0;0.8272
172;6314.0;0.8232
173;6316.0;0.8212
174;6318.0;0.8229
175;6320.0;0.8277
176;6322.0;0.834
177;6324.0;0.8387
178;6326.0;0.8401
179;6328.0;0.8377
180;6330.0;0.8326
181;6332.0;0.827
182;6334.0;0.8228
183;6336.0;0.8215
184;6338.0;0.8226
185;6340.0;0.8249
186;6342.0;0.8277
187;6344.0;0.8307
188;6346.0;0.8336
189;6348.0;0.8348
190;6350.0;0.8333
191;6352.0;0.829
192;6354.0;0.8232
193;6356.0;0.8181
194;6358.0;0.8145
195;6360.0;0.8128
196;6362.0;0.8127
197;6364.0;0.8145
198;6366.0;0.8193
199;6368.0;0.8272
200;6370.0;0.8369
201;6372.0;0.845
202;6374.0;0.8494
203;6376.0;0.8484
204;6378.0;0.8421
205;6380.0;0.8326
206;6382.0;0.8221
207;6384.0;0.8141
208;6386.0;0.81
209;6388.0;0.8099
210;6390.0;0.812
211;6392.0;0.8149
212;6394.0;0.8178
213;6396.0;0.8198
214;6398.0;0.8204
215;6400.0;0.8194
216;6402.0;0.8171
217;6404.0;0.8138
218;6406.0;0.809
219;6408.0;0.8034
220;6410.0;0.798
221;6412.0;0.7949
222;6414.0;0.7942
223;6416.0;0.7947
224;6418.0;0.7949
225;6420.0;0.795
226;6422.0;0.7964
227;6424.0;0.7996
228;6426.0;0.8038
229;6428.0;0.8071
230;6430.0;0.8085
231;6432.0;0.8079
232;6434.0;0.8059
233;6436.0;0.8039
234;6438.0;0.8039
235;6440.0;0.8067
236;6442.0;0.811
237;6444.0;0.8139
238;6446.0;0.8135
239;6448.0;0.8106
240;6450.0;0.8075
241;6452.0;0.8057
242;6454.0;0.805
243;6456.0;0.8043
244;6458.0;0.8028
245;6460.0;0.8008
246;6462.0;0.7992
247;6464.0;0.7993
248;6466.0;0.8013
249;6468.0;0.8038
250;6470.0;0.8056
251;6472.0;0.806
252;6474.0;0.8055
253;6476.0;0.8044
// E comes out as 0.92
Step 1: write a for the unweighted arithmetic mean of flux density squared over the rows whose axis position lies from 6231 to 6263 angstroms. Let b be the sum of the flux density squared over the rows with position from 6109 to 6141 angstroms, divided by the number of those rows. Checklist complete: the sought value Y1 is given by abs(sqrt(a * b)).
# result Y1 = 0.706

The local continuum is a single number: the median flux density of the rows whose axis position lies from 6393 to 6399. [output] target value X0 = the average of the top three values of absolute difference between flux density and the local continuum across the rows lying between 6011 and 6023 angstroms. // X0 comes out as 0.056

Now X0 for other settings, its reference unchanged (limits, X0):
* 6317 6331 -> 0.019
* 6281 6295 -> 0.006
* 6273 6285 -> 0.024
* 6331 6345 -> 0.009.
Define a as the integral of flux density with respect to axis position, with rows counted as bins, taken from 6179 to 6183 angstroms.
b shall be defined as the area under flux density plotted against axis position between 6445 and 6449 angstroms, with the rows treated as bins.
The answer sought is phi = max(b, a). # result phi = 3.41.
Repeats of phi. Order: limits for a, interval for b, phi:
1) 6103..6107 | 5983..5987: 3.52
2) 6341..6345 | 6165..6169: 3.32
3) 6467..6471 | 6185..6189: 3.41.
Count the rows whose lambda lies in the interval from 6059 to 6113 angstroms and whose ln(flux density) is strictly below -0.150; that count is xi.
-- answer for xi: 11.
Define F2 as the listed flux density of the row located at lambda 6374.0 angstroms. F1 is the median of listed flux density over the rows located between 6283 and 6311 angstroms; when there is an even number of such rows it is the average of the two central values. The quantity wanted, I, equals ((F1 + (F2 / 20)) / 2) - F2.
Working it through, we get -0.41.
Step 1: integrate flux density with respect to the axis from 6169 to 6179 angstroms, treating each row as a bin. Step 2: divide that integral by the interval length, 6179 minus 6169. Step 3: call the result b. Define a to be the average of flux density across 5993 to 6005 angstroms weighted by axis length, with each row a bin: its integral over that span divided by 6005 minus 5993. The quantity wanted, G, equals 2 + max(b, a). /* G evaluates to 2.87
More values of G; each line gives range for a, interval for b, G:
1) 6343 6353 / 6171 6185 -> 2.84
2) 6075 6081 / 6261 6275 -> 2.87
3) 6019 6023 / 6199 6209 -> 2.88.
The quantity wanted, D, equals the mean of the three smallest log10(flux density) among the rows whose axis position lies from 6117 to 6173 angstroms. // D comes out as -0.092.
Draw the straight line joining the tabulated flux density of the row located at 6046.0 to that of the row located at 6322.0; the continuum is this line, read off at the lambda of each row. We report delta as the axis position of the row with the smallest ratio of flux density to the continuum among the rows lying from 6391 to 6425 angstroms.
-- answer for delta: 6414.0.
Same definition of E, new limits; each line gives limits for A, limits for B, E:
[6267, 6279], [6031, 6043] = 1.04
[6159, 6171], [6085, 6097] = 1.05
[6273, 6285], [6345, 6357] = 0.99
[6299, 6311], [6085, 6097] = 1.02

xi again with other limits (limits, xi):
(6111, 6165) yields 19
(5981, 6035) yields 0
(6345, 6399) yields 27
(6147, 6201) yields 27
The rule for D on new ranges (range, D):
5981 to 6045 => -0.063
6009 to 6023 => -0.063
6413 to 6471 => -0.100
